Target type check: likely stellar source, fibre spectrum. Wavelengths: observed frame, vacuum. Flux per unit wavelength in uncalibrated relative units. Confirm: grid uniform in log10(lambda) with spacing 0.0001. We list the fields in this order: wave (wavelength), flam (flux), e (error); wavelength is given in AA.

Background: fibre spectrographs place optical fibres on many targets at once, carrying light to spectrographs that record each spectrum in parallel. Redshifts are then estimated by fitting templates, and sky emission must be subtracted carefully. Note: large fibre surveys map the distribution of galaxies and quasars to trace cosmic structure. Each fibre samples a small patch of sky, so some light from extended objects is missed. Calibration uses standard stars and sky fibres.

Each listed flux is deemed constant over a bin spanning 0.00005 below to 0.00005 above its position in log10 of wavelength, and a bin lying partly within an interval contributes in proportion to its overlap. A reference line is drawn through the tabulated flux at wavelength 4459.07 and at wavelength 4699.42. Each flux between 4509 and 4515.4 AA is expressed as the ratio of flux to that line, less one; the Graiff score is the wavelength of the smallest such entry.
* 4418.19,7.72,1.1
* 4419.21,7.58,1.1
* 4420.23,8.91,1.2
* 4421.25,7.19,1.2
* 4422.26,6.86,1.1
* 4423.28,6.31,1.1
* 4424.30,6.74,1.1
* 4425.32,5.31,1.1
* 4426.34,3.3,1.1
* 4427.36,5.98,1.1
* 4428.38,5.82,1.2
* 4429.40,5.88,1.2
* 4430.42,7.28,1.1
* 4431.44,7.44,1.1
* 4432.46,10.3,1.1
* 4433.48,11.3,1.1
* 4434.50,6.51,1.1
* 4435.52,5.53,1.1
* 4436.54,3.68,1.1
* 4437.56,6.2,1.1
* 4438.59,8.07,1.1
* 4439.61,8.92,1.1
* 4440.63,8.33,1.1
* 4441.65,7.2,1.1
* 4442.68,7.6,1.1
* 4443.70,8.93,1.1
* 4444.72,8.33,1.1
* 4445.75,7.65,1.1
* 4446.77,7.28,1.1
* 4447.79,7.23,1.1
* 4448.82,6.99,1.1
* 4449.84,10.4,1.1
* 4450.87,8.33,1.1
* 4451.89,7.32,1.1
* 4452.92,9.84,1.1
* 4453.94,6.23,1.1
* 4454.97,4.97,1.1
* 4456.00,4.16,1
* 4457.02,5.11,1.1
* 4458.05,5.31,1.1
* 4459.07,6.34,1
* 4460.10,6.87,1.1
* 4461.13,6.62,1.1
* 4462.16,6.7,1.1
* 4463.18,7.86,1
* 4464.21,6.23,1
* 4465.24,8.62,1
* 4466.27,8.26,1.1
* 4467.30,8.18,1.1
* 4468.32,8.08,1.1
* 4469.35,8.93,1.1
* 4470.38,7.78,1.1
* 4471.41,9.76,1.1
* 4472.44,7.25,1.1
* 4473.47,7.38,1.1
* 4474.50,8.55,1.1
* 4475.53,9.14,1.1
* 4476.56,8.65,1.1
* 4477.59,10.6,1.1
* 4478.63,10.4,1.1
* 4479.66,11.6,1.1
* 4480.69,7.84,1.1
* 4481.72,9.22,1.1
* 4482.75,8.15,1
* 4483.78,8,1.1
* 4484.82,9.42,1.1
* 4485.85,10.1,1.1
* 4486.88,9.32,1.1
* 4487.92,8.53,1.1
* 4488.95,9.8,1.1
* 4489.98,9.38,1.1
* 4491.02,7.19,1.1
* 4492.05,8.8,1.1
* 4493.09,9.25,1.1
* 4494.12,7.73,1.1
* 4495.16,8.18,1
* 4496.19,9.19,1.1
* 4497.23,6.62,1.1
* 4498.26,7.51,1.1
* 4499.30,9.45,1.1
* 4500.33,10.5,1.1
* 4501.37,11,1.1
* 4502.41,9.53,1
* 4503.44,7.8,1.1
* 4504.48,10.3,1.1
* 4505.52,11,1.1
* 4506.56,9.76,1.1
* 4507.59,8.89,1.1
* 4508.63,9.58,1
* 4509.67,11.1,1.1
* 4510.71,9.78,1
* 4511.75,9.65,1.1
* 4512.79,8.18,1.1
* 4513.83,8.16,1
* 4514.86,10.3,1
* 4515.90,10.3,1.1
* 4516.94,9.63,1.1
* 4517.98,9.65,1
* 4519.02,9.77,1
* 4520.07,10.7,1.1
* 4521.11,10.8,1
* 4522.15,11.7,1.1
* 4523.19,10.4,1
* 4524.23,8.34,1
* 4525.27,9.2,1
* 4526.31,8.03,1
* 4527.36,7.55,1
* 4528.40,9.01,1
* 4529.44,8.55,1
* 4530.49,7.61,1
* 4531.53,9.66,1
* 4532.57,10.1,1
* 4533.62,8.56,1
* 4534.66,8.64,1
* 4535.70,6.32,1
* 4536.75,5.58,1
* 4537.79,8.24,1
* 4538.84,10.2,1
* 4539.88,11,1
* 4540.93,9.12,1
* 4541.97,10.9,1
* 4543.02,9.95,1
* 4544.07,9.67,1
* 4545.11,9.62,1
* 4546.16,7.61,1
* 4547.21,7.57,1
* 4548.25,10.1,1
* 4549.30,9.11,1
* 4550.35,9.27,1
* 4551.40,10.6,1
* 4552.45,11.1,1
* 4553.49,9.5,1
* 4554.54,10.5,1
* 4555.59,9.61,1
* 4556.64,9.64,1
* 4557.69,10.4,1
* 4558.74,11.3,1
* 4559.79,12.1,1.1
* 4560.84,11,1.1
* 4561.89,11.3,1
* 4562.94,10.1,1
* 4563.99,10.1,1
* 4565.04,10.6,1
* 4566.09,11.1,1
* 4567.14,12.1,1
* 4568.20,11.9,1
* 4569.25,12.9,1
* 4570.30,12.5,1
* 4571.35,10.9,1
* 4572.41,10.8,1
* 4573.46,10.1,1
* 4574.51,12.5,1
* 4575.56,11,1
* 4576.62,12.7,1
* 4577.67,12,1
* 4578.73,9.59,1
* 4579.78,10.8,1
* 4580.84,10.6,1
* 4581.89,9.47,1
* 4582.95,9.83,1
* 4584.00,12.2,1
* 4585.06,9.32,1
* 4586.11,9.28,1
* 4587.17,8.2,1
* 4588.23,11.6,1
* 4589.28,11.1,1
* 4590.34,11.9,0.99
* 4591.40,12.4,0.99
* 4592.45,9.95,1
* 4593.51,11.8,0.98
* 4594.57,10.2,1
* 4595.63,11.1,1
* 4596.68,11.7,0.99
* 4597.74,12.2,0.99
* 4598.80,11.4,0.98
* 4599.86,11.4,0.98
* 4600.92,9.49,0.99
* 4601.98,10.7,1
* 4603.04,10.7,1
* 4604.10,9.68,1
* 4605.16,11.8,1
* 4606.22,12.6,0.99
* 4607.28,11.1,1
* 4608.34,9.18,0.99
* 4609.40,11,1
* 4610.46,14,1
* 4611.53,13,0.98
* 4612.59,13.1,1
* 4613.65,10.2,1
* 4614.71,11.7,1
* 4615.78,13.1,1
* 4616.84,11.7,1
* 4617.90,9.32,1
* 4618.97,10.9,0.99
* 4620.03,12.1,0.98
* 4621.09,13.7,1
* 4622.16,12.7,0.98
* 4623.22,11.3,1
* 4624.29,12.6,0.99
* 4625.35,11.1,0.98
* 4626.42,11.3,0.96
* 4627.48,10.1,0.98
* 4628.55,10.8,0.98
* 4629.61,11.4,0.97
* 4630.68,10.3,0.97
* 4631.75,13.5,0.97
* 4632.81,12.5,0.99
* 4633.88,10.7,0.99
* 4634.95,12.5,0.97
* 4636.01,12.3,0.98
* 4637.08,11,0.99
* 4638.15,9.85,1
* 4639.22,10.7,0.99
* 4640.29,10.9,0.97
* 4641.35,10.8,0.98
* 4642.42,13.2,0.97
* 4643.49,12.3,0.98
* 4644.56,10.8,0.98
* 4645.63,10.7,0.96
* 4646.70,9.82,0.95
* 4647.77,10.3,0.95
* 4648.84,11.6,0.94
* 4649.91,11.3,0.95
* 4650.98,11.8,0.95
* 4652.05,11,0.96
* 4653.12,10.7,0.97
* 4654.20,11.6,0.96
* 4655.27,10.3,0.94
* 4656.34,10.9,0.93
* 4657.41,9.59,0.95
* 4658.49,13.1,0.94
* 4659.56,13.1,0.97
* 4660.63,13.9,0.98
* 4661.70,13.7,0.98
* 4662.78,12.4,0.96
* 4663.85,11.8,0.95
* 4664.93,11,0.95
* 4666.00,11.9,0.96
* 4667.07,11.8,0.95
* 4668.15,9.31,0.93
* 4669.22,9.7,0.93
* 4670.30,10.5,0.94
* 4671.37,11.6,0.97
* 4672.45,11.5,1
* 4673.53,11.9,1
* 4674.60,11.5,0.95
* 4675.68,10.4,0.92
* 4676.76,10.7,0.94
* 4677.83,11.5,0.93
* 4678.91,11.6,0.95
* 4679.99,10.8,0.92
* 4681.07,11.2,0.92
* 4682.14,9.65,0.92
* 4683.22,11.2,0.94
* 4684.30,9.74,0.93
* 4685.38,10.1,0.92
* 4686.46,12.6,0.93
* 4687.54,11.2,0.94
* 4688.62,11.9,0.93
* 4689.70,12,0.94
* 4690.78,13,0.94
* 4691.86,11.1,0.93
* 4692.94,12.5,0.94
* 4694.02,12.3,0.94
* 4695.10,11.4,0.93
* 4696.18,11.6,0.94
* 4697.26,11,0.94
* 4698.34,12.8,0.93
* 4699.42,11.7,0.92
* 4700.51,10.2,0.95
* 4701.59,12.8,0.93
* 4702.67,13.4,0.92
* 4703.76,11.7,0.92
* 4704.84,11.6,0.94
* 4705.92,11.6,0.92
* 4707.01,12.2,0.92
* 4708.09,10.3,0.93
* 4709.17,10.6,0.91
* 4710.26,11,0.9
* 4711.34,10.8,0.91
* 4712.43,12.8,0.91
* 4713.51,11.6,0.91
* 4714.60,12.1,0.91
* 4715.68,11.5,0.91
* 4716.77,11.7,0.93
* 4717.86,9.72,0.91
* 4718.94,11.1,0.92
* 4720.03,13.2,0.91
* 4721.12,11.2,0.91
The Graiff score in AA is 4513.83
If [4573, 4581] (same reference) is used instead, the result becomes 4578.73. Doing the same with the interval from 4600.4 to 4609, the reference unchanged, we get 4608.34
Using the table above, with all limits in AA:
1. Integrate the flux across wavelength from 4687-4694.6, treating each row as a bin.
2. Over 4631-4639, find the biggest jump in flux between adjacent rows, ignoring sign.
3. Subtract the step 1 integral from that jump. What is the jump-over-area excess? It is -89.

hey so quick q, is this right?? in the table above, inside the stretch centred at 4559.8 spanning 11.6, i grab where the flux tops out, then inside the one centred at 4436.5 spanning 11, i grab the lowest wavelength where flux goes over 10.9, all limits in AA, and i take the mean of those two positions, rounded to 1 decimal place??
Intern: 4496.6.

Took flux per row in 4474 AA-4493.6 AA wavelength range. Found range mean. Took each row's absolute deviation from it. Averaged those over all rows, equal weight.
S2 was 0.79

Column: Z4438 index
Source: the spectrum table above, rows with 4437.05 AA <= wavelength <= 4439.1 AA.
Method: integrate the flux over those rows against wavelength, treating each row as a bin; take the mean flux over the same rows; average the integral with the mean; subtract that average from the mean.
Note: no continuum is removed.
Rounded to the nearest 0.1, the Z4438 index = -3.7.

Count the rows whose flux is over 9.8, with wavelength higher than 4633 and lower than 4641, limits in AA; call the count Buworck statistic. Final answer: 7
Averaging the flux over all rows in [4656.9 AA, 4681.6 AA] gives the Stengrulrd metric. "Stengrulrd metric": 11.5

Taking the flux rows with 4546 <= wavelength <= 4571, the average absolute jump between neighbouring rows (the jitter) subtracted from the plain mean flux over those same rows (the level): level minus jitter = 10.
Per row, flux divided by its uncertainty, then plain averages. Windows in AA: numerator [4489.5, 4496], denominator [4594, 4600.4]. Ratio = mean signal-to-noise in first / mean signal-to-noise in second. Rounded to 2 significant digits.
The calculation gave 0.68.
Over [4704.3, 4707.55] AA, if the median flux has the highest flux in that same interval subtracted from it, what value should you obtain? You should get -0.6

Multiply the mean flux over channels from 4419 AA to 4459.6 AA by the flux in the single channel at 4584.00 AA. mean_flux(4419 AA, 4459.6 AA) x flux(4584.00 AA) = 86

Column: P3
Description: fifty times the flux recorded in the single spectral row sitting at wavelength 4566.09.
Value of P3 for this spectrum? 555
